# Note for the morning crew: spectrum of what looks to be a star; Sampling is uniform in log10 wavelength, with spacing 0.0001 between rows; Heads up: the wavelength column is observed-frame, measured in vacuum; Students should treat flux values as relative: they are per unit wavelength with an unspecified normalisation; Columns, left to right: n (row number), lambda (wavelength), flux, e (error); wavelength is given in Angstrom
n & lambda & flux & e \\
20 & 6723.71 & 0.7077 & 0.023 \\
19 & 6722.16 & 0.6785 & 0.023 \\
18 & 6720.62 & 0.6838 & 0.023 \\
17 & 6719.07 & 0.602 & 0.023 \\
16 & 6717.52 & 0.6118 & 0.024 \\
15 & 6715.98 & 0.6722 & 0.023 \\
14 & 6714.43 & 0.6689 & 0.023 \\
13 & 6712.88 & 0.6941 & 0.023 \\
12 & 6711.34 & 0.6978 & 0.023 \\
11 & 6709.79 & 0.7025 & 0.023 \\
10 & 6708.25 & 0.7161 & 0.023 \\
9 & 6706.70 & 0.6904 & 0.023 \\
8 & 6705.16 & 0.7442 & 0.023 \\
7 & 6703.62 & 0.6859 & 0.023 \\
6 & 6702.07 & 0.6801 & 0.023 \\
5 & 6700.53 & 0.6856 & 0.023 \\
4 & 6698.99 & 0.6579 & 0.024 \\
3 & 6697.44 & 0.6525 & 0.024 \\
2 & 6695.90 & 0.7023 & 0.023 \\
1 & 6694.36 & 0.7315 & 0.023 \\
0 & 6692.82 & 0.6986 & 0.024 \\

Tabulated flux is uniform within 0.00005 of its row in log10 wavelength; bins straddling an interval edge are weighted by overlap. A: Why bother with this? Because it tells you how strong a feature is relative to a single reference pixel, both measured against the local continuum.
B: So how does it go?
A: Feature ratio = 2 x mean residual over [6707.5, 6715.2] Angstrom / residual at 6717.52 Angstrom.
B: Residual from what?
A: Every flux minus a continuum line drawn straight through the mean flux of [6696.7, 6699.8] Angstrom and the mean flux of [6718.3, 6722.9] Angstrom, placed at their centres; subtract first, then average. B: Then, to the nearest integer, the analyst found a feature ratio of -2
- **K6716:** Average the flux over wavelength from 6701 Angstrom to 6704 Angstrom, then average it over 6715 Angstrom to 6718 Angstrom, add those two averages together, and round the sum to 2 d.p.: 1.33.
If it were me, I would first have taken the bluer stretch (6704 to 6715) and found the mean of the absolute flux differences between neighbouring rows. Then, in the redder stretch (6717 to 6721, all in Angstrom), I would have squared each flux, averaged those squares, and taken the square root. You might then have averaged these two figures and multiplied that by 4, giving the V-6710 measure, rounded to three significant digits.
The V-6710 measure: 1.31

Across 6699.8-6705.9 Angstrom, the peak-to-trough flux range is 0.064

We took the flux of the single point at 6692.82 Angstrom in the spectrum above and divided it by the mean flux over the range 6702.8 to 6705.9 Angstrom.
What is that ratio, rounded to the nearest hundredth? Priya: 0.98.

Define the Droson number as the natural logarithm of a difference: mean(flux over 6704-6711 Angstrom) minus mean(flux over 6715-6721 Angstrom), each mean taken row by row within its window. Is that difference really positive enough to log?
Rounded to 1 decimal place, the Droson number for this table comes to -2.6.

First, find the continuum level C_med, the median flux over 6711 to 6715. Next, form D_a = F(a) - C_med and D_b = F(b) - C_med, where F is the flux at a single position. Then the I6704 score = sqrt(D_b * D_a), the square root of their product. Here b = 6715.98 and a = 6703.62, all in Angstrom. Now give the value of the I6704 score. 0.013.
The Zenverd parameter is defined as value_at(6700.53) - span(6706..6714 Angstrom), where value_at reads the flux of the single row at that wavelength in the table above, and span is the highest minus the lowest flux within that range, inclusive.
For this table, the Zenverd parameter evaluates 0.66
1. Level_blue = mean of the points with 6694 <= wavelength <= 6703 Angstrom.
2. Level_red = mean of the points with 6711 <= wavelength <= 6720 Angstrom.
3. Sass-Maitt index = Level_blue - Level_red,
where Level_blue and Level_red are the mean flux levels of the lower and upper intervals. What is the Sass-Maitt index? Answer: 0.03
